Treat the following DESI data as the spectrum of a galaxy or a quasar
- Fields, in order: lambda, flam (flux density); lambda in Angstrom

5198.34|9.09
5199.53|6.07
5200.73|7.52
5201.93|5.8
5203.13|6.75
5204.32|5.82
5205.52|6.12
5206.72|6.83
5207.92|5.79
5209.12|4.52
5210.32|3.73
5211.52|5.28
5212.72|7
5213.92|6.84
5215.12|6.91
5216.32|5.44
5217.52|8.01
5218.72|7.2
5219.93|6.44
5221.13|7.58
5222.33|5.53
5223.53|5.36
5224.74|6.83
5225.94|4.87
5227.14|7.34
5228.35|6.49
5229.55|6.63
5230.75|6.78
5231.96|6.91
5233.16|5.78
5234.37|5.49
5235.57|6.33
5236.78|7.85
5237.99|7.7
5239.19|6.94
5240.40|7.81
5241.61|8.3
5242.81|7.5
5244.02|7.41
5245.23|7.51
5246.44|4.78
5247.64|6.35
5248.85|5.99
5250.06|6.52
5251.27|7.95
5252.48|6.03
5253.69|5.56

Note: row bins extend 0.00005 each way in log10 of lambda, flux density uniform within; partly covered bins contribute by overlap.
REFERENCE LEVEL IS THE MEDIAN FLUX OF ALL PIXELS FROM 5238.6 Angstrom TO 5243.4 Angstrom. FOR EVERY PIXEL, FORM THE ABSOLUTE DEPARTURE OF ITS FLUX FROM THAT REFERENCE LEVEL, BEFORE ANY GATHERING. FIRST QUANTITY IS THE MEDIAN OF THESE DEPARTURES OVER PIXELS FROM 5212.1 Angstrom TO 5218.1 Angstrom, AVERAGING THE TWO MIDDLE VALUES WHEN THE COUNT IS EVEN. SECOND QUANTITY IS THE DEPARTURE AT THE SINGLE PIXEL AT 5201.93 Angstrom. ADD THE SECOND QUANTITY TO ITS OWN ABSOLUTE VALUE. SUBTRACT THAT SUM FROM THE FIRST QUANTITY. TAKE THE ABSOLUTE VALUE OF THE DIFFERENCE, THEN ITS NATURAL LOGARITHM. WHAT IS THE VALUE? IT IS 1.1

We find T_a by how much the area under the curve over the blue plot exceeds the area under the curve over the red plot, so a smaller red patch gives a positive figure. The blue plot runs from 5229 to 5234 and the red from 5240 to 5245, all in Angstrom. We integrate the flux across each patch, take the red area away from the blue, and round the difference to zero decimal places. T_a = -6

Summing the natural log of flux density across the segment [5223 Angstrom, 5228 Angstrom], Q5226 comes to 7.18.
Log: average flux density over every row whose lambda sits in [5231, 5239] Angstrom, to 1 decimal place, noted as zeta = 6.7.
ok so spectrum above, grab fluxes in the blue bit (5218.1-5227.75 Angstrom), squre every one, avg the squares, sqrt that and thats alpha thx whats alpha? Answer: 6.46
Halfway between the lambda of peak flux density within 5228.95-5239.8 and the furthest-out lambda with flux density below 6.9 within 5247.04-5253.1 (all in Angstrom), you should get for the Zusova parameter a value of 5244.6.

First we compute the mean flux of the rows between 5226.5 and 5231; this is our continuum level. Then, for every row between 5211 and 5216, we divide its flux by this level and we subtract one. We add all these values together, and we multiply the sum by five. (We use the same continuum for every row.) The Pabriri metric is -0.9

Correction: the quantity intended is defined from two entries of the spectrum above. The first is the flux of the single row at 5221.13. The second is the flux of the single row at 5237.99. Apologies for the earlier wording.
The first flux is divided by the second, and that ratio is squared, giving 0.97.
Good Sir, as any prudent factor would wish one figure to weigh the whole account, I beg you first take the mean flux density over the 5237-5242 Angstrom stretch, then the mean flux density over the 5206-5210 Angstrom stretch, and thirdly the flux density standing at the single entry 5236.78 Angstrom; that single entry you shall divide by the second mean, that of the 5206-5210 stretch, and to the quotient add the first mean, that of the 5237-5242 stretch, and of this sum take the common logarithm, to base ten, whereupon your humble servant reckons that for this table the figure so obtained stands 0.96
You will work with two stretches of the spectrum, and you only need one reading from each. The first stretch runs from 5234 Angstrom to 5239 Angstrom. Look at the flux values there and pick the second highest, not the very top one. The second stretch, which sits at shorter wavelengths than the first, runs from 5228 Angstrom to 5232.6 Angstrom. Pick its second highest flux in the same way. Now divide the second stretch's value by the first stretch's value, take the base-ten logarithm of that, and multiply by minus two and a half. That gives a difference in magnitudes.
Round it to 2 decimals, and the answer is 0.14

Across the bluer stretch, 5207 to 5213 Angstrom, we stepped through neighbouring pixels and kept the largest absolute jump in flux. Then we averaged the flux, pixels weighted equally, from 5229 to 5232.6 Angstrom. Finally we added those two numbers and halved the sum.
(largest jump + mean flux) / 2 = 4.25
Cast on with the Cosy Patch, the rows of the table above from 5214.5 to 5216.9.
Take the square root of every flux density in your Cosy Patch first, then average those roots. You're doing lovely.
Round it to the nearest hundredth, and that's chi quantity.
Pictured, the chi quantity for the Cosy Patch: 2.48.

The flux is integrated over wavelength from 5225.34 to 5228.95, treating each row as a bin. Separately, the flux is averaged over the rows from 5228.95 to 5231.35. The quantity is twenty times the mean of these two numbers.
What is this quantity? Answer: 292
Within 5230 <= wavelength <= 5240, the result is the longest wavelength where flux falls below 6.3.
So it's 5234.37 Angstrom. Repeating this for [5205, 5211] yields 5210.32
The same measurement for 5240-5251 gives 5248.85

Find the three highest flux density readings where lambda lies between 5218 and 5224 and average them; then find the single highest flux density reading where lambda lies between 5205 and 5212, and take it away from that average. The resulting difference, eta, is 0.2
